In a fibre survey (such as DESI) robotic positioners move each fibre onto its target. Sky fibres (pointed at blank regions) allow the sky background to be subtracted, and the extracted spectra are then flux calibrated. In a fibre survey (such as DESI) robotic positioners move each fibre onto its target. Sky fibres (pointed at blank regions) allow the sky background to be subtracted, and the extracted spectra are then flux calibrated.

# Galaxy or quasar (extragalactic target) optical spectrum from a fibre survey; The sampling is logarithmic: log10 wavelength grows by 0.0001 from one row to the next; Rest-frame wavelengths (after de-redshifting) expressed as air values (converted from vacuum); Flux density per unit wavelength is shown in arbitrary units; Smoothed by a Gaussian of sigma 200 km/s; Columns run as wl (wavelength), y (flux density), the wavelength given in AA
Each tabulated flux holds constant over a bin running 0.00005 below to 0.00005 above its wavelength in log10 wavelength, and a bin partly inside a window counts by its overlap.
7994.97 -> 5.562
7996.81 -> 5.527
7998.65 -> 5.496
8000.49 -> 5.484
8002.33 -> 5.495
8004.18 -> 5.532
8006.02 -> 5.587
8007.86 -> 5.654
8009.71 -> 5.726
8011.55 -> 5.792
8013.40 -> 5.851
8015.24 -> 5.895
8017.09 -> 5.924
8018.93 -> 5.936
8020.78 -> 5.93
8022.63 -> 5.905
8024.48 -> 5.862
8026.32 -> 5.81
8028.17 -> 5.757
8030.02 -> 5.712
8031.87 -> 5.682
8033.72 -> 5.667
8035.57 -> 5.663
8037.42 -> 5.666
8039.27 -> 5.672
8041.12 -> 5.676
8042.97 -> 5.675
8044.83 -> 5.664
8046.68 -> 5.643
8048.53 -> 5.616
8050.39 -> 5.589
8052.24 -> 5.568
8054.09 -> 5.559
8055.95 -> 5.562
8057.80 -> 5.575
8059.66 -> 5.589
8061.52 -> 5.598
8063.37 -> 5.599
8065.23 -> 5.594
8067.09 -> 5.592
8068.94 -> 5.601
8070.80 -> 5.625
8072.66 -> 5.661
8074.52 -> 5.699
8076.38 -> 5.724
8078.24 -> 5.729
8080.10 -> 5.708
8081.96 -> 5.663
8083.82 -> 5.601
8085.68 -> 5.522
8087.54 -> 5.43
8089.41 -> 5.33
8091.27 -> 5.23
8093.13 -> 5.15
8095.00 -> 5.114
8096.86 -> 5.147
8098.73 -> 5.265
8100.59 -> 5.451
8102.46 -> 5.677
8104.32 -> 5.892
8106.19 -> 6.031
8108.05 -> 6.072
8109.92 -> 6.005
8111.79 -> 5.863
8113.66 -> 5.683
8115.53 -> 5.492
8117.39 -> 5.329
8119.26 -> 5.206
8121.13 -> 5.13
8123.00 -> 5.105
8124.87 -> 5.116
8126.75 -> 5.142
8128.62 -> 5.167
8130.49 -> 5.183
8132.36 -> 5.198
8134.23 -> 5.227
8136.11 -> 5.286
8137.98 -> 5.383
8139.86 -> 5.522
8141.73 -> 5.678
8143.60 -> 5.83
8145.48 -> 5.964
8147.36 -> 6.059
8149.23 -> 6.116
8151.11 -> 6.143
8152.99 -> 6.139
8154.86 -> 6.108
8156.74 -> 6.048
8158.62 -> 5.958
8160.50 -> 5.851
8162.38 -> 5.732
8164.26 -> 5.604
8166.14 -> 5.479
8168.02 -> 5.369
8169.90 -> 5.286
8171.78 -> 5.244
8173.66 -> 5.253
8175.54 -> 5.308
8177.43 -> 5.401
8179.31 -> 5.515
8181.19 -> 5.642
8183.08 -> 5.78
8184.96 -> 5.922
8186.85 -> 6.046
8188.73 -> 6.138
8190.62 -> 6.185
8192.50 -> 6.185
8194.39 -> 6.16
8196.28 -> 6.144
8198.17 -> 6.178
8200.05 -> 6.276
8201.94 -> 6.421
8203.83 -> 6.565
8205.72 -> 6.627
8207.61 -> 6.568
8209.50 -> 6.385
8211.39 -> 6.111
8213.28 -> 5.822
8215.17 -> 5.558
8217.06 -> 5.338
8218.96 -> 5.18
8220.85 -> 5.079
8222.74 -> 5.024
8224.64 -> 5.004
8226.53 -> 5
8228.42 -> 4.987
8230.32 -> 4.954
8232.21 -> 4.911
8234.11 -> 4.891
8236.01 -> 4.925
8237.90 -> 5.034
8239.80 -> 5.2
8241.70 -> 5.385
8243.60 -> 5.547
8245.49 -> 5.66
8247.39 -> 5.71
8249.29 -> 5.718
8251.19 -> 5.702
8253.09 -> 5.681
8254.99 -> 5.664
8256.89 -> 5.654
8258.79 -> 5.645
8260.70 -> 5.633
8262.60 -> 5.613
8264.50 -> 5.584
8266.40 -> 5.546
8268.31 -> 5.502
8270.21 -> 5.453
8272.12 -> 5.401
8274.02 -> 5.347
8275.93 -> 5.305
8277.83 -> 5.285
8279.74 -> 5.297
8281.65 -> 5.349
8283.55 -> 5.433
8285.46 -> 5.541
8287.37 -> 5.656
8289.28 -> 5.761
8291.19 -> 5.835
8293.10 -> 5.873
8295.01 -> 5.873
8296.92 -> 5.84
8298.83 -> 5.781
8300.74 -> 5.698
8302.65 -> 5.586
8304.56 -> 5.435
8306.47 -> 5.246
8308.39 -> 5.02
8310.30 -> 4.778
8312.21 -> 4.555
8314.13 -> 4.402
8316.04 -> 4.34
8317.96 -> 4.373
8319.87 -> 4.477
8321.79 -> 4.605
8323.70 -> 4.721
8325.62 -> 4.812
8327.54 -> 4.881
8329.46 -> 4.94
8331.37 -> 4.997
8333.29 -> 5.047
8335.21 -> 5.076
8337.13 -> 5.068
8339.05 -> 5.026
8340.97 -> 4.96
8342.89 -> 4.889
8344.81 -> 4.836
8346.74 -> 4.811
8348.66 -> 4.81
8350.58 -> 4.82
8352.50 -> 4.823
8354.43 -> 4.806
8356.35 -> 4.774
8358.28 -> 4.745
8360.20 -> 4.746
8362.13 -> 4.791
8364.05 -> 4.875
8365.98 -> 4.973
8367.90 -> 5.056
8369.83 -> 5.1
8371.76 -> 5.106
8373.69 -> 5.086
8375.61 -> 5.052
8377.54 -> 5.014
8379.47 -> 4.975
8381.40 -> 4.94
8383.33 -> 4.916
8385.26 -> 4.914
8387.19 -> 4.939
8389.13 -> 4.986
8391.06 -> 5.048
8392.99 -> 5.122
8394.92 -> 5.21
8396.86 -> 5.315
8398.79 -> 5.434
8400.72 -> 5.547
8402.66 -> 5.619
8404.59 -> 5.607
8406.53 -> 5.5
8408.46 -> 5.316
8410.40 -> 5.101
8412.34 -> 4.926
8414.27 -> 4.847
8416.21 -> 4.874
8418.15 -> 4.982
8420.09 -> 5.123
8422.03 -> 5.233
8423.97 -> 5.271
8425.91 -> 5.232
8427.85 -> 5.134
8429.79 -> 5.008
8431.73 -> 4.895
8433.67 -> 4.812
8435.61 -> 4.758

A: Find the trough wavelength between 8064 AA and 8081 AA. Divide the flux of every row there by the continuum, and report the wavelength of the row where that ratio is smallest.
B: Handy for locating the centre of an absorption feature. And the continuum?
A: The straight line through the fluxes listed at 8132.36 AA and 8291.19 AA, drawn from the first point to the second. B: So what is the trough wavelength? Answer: 8067.09 AA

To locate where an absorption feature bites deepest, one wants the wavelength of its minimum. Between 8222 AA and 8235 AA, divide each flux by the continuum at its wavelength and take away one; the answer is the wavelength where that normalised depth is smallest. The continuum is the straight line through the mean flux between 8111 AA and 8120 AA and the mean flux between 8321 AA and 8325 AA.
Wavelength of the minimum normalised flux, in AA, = 8234.11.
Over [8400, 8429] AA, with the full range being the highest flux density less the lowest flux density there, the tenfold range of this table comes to 8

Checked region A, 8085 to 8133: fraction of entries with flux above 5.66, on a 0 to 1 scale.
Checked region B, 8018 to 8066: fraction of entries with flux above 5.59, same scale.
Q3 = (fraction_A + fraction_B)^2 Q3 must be 1.1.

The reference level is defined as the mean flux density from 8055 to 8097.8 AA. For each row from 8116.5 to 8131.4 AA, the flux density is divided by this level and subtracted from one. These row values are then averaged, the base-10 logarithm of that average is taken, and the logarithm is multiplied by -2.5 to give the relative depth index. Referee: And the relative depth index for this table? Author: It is 3.0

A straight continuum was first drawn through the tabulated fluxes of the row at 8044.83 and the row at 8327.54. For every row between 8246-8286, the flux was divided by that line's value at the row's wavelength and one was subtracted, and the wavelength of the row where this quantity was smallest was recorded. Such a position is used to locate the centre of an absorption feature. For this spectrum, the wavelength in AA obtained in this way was 8277.83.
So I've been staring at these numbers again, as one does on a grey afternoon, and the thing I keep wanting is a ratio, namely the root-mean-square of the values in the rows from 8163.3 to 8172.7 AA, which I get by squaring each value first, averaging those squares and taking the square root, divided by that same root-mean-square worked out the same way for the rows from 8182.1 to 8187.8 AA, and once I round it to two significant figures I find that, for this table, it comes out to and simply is 0.91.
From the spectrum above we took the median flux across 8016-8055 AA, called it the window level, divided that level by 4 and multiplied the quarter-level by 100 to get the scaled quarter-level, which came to 142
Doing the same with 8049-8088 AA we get 140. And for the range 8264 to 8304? 139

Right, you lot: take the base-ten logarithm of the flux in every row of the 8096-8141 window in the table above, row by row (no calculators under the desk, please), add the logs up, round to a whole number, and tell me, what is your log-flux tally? 18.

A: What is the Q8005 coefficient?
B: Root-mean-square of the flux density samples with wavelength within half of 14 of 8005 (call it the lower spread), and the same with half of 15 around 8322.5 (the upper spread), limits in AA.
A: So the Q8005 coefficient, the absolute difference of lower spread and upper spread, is 0.9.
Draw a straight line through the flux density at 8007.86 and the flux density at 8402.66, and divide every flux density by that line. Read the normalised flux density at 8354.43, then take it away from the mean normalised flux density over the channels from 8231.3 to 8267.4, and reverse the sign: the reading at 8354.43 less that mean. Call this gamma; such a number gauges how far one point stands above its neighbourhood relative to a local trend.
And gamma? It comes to -0.11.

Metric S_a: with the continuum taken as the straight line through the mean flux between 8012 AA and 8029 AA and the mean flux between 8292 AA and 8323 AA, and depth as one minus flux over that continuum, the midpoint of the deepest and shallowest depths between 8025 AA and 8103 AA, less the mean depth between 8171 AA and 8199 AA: 0.12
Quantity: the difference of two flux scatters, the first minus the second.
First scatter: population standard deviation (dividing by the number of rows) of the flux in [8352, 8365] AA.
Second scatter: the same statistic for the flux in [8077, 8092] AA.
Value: -0.13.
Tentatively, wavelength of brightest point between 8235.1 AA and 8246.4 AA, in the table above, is 8245.49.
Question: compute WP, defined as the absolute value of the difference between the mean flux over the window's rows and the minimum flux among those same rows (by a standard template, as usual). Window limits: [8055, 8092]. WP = 0.4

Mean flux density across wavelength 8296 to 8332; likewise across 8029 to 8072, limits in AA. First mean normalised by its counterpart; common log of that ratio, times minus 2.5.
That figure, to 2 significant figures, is 0.13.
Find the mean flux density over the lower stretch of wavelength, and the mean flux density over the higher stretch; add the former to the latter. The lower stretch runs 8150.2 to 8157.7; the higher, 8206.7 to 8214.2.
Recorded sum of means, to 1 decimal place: 12.3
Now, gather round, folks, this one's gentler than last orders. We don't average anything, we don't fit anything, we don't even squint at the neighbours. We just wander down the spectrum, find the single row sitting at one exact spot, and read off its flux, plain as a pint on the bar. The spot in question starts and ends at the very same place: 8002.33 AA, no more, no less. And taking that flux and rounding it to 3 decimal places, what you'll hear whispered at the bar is 5.495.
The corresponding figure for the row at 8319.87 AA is 4.477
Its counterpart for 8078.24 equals 5.729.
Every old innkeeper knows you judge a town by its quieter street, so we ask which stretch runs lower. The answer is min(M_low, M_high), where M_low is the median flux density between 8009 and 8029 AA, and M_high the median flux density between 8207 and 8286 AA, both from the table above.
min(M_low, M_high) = 5.44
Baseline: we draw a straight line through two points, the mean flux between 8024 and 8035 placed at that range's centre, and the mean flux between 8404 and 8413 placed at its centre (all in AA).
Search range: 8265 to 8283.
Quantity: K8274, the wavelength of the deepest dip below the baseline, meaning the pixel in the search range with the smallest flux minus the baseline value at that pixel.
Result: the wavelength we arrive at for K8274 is 8277.83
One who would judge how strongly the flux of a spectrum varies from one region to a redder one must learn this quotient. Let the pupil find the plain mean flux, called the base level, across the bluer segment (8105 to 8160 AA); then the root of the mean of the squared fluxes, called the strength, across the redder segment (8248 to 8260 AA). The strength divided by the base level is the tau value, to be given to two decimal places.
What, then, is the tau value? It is 1.01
